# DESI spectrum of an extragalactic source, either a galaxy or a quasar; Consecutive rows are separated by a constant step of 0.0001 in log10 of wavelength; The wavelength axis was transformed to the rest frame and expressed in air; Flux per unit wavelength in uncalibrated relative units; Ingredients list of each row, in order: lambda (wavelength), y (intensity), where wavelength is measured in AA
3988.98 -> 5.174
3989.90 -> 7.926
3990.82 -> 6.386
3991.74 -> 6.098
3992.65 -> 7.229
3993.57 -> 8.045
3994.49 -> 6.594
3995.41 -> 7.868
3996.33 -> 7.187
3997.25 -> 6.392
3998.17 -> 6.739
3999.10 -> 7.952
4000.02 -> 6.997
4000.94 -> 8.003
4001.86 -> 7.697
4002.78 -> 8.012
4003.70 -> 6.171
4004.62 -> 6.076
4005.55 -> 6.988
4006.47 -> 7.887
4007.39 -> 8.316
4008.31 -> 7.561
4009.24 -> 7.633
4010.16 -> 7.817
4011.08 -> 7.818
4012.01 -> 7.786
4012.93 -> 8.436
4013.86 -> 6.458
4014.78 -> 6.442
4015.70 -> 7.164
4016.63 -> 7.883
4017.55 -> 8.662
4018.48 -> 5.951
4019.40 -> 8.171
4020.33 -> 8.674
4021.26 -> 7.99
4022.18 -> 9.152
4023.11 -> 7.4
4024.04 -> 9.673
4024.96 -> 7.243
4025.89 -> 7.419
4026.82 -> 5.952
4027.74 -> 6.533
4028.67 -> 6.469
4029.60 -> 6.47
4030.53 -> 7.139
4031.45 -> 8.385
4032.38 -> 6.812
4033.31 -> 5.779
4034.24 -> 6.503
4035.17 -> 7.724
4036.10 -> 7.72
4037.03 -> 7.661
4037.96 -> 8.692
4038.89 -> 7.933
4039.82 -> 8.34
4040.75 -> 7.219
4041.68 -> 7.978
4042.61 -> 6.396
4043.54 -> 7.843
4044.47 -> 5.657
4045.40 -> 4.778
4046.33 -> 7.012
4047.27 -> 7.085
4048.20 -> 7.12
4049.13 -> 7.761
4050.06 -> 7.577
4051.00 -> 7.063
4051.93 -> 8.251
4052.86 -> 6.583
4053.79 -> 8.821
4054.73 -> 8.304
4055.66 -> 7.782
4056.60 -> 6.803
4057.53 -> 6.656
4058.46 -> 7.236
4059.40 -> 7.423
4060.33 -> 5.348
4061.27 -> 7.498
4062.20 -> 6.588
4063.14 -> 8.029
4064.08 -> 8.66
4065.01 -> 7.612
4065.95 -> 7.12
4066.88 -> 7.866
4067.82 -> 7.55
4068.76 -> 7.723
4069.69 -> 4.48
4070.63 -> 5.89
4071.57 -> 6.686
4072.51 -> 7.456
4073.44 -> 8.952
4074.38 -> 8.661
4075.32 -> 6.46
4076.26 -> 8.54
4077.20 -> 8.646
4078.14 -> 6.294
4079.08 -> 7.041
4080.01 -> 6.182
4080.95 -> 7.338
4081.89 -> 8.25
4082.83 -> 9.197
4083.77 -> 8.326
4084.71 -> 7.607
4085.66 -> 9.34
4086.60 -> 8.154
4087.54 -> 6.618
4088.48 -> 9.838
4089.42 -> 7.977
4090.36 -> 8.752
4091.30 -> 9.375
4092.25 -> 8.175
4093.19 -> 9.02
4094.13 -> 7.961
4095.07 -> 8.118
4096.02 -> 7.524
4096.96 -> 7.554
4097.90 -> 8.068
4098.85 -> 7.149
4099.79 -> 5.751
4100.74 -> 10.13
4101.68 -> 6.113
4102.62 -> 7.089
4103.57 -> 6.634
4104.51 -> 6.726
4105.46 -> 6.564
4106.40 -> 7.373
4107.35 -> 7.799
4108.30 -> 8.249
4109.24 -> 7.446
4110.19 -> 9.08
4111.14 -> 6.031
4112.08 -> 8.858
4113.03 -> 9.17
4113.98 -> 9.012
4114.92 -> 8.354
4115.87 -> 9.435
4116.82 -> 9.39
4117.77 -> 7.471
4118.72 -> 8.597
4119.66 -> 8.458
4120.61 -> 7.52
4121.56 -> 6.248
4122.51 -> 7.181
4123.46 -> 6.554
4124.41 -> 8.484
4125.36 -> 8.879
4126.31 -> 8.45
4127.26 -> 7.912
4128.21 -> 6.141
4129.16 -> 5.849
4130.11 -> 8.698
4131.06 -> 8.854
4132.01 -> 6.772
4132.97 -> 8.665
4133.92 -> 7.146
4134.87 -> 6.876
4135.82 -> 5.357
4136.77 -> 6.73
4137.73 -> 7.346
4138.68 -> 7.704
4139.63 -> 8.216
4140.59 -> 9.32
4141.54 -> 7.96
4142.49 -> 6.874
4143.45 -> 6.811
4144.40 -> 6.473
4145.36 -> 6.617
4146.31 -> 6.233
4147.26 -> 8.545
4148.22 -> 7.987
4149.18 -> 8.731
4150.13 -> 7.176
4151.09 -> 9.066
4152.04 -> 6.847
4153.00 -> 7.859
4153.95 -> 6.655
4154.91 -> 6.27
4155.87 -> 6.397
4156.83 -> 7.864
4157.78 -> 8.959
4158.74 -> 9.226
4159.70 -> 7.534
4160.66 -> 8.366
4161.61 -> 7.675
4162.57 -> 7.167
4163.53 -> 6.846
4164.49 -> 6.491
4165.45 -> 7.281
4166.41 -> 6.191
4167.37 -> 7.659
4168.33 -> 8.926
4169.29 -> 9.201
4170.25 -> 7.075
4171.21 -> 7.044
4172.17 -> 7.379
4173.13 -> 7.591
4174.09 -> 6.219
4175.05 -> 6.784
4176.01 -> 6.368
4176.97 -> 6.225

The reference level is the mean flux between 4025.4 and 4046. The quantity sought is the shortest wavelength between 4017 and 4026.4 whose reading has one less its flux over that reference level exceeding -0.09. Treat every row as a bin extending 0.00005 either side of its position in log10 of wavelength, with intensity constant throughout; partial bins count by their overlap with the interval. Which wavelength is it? 4018.48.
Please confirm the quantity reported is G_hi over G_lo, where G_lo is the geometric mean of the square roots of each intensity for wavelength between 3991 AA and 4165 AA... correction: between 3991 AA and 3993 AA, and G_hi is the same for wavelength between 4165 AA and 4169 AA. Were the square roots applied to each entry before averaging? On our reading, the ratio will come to 1.06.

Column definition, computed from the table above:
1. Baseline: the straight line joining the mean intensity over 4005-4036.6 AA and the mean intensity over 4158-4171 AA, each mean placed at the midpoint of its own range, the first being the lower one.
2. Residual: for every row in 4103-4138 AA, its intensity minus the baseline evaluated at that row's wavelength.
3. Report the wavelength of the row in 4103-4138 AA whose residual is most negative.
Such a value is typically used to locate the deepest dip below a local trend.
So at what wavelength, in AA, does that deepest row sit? 4135.82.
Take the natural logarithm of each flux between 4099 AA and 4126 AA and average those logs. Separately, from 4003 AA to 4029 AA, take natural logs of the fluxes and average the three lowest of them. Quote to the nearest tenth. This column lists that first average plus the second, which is 3.8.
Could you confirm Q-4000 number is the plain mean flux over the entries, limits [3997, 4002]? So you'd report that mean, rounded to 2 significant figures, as 7.3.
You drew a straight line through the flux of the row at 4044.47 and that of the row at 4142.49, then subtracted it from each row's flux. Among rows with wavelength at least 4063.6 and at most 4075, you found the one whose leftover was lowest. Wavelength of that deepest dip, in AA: 4069.69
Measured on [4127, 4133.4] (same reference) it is 4129.16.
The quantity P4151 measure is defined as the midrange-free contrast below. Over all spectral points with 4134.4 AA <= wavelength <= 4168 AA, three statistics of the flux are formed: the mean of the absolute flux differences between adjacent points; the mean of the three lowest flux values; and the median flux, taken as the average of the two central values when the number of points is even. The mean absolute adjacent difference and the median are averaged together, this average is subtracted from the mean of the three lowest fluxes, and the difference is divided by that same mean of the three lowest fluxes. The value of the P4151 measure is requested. 0.31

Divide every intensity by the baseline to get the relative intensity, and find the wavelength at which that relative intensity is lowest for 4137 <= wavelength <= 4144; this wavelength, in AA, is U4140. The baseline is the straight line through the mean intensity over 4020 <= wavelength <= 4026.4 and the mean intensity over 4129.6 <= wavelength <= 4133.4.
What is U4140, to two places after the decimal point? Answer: 4143.45 AA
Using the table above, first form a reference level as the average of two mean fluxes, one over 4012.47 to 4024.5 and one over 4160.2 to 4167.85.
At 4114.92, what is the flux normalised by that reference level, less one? 0.11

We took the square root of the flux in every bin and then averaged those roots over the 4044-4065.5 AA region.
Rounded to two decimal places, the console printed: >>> 2.68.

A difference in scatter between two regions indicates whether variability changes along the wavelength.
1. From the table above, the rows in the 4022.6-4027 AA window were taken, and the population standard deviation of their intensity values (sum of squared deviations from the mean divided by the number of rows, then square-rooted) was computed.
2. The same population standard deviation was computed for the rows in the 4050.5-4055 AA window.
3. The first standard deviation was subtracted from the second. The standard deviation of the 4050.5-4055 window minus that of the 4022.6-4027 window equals -0.4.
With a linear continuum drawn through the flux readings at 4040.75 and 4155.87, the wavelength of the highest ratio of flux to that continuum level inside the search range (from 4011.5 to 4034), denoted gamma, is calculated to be 4024.04 AA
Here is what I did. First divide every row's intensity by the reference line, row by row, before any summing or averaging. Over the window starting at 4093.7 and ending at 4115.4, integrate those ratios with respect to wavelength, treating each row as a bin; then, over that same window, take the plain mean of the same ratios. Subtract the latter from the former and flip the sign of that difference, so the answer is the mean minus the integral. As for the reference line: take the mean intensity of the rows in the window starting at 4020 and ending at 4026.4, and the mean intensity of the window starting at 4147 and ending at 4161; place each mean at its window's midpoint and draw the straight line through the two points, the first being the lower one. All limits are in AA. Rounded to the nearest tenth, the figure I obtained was -20.0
